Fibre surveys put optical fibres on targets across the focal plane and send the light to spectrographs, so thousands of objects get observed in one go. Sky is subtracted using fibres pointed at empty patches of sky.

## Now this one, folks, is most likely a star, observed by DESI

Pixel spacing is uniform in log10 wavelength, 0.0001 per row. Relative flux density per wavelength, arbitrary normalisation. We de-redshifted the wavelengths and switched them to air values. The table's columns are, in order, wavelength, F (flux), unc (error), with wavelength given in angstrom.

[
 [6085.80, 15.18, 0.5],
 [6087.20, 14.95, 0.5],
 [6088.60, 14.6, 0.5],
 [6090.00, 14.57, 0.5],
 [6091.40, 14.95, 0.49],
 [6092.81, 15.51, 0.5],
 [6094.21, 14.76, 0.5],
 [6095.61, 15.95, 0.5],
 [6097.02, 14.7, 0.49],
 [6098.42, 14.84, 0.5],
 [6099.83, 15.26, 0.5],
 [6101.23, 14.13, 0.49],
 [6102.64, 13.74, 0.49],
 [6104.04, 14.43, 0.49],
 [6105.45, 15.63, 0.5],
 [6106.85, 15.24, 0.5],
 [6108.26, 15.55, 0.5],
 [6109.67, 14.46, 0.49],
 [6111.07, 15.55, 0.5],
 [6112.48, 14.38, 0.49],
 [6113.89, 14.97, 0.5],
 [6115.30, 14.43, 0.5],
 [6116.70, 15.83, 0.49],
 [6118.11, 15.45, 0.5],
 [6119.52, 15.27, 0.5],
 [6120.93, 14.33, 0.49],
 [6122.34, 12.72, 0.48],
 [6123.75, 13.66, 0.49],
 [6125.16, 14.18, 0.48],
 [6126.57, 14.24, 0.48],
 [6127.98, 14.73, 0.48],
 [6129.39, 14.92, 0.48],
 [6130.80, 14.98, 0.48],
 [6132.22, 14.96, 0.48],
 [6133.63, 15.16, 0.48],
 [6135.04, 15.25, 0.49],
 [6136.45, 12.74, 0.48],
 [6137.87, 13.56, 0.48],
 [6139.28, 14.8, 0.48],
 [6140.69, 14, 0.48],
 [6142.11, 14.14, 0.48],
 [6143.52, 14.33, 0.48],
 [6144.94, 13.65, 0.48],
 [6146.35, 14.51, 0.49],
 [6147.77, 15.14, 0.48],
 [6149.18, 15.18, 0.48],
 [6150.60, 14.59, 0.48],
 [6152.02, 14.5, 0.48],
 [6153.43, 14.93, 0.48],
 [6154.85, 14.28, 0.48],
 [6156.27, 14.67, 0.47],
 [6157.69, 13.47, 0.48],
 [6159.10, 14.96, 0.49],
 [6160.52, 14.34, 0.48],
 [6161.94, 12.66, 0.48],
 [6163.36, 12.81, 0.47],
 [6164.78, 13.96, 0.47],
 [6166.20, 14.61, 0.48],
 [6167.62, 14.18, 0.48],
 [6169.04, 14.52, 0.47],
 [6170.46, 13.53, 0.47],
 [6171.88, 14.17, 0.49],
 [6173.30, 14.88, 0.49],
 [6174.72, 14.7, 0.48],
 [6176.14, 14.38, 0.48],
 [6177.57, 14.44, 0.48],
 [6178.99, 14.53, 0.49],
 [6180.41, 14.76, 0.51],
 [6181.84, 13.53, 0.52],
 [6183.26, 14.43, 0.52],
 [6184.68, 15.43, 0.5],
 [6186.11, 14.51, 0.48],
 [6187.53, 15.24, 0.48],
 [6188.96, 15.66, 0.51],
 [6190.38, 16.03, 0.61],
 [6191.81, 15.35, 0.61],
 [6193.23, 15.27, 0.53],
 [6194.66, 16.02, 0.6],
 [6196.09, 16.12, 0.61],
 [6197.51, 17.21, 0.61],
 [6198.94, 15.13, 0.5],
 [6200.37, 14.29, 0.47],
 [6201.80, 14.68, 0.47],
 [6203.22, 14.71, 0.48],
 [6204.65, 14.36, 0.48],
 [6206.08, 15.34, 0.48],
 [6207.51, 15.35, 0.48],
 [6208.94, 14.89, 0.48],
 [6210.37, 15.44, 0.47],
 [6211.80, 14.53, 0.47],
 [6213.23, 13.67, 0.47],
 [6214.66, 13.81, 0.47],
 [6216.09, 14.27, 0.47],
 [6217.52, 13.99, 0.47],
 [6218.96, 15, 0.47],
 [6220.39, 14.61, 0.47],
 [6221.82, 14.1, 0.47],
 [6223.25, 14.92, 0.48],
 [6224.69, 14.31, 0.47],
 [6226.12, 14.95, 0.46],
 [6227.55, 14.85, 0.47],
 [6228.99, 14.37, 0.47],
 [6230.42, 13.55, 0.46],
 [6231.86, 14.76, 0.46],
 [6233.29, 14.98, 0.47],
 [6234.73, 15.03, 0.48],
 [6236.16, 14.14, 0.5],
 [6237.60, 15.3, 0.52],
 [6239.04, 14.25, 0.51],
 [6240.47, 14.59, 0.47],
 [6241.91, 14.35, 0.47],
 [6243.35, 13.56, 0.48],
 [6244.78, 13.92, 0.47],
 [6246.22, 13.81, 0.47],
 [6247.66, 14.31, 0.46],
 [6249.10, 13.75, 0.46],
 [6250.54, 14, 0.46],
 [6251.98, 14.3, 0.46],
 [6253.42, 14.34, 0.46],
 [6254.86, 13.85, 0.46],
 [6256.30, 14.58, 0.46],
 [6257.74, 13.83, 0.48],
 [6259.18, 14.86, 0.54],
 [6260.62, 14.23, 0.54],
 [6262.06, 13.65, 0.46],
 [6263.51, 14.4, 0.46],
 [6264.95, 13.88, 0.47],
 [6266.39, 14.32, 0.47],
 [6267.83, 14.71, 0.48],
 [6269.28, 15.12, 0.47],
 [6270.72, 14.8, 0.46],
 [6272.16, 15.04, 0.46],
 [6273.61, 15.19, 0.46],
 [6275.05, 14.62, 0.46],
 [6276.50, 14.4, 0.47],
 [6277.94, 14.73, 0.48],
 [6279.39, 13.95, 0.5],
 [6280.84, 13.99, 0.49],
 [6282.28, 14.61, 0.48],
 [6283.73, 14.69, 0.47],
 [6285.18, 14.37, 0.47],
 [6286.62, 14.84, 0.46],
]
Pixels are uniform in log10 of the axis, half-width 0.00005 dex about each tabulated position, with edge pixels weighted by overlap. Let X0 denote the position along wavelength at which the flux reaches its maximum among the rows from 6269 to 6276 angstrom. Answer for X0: 6273.61 angstrom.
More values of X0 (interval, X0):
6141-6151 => 6149.18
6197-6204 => 6197.51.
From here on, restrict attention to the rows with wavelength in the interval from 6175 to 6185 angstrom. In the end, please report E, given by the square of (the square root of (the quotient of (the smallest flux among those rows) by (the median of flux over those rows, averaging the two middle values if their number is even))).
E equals 0.937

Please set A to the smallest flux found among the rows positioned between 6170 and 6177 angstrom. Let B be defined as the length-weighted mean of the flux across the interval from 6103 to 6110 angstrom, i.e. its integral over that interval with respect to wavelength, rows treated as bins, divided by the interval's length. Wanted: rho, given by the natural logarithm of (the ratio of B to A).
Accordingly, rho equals 0.11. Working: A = 13.53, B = 15.0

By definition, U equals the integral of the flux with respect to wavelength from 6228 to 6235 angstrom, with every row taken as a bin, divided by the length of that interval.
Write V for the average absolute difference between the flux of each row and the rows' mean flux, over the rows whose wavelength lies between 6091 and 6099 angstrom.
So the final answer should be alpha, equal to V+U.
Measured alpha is 14.9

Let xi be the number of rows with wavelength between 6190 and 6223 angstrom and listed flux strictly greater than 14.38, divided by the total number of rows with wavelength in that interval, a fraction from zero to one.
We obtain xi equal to 0.70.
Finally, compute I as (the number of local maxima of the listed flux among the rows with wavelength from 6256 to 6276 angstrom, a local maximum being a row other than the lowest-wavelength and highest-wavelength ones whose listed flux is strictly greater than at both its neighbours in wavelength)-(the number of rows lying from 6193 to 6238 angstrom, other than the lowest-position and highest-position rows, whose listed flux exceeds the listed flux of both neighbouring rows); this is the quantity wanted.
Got -5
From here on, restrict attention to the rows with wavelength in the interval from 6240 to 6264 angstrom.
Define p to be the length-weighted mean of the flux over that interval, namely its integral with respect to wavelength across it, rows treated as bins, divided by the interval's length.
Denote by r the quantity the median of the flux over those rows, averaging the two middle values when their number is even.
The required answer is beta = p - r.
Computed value -0.10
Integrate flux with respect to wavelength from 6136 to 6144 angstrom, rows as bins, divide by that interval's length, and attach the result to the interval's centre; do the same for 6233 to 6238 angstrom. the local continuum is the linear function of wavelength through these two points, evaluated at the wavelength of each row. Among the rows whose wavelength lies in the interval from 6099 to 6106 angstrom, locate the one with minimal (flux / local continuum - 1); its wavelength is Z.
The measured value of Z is 6102.64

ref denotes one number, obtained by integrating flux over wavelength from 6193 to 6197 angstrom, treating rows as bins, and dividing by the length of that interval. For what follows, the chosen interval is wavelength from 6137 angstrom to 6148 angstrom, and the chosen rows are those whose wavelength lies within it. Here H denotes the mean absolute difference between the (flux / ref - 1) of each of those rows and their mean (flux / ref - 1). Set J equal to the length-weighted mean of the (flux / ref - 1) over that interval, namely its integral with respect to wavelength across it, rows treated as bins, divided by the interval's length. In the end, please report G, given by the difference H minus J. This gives 0.135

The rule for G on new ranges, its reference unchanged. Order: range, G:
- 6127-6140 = 0.126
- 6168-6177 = 0.121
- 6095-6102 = 0.093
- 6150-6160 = 0.113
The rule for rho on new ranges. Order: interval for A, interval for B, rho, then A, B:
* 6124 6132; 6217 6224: 0.02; 14.18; 14.5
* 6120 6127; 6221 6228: 0.14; 12.72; 14.6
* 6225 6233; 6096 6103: 0.08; 13.55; 14.6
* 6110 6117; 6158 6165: -0.05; 14.38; 13.7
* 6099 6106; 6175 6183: 0.04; 13.74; 14.3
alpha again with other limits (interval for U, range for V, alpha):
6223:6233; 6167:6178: 14.8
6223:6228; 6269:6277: 15.0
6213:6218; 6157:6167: 14.7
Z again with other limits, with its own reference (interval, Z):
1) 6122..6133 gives 6122.34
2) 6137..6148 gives 6137.87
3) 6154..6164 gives 6161.94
